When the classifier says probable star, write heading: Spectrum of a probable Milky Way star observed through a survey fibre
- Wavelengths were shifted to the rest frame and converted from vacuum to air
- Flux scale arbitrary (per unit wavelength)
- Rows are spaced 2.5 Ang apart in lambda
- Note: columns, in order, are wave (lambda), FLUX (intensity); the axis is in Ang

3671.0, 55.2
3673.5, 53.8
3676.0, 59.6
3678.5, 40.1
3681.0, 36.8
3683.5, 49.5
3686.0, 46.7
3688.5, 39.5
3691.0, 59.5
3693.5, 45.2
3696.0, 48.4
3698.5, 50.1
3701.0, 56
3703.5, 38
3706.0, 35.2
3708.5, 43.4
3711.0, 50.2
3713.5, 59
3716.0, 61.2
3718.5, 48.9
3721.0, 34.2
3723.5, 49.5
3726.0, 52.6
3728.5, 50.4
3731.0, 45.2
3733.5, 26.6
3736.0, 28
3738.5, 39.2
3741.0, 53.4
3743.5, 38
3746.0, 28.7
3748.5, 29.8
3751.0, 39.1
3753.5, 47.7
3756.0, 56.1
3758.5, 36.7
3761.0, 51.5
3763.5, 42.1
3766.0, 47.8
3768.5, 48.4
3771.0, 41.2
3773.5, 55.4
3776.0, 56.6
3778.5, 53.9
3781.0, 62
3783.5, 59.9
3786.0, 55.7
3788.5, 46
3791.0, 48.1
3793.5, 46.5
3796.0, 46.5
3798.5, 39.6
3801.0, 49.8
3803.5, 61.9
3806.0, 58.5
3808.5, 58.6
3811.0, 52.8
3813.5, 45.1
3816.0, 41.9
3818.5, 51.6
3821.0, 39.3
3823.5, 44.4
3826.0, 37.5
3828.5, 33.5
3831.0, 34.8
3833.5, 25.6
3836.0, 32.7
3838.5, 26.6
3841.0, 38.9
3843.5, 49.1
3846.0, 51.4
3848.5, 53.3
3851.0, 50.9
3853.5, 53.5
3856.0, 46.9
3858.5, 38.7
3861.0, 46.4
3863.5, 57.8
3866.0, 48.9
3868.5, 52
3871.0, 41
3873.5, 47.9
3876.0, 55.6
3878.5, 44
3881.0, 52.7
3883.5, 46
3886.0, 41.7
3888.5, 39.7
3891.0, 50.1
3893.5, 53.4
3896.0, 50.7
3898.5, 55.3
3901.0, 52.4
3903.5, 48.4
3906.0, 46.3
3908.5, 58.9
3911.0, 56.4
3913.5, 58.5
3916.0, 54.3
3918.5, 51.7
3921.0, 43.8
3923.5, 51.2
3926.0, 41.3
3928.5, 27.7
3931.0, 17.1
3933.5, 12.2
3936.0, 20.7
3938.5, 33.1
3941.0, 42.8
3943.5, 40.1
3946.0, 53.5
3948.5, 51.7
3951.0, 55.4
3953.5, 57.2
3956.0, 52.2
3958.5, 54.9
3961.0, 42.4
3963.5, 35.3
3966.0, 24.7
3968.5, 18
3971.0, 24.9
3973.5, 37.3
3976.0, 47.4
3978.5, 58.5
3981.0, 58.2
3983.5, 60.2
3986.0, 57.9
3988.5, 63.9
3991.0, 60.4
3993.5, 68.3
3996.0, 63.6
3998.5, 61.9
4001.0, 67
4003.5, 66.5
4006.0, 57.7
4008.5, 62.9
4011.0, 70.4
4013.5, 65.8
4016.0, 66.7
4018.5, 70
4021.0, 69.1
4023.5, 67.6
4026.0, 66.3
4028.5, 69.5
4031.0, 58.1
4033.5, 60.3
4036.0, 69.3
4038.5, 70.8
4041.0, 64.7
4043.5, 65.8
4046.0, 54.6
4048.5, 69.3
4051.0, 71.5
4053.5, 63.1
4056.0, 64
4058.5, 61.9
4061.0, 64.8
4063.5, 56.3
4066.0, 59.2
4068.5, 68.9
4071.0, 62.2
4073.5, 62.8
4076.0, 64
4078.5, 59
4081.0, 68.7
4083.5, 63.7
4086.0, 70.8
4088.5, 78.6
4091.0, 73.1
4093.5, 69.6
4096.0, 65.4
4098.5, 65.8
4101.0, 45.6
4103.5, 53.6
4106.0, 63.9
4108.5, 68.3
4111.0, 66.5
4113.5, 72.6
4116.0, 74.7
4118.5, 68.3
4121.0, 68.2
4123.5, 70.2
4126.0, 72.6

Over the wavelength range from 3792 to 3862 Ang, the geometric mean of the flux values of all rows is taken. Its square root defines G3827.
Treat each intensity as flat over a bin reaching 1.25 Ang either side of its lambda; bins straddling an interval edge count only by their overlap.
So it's 6.6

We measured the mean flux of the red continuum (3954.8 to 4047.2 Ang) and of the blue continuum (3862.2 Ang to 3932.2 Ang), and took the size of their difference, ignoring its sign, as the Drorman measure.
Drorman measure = 10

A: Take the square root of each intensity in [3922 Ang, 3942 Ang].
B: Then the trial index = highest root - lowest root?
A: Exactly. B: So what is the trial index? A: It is 3.7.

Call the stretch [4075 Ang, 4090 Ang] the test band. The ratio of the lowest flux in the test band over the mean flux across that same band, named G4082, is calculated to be 0.87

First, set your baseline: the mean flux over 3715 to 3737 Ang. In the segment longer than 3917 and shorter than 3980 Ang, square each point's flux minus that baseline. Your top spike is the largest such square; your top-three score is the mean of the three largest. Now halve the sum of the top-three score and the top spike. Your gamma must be 911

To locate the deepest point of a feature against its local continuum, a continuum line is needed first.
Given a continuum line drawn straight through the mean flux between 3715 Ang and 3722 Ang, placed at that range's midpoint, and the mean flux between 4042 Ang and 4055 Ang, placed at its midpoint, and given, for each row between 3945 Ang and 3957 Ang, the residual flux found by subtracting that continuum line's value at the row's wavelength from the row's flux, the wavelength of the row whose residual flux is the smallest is 3948.5 Ang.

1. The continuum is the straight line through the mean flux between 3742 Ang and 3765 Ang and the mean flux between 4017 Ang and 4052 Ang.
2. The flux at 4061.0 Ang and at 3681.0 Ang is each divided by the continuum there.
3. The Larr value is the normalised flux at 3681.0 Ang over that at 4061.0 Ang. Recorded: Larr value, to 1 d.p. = 1.1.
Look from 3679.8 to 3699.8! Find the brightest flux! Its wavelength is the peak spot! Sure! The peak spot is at 3691.0 Ang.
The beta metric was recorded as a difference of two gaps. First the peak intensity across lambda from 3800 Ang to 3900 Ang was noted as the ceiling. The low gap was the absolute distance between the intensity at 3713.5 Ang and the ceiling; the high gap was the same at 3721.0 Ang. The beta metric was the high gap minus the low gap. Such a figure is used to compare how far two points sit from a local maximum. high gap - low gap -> 25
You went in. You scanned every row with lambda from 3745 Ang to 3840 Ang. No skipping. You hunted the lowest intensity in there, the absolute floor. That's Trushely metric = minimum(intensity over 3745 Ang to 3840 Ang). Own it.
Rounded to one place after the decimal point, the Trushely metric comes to 25.6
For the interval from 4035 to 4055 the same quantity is 54.6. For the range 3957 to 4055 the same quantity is 18.0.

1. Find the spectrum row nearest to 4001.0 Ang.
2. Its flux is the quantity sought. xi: 67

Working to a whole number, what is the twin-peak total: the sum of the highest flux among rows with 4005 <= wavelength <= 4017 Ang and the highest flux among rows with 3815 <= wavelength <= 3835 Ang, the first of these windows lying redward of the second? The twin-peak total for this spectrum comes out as 122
